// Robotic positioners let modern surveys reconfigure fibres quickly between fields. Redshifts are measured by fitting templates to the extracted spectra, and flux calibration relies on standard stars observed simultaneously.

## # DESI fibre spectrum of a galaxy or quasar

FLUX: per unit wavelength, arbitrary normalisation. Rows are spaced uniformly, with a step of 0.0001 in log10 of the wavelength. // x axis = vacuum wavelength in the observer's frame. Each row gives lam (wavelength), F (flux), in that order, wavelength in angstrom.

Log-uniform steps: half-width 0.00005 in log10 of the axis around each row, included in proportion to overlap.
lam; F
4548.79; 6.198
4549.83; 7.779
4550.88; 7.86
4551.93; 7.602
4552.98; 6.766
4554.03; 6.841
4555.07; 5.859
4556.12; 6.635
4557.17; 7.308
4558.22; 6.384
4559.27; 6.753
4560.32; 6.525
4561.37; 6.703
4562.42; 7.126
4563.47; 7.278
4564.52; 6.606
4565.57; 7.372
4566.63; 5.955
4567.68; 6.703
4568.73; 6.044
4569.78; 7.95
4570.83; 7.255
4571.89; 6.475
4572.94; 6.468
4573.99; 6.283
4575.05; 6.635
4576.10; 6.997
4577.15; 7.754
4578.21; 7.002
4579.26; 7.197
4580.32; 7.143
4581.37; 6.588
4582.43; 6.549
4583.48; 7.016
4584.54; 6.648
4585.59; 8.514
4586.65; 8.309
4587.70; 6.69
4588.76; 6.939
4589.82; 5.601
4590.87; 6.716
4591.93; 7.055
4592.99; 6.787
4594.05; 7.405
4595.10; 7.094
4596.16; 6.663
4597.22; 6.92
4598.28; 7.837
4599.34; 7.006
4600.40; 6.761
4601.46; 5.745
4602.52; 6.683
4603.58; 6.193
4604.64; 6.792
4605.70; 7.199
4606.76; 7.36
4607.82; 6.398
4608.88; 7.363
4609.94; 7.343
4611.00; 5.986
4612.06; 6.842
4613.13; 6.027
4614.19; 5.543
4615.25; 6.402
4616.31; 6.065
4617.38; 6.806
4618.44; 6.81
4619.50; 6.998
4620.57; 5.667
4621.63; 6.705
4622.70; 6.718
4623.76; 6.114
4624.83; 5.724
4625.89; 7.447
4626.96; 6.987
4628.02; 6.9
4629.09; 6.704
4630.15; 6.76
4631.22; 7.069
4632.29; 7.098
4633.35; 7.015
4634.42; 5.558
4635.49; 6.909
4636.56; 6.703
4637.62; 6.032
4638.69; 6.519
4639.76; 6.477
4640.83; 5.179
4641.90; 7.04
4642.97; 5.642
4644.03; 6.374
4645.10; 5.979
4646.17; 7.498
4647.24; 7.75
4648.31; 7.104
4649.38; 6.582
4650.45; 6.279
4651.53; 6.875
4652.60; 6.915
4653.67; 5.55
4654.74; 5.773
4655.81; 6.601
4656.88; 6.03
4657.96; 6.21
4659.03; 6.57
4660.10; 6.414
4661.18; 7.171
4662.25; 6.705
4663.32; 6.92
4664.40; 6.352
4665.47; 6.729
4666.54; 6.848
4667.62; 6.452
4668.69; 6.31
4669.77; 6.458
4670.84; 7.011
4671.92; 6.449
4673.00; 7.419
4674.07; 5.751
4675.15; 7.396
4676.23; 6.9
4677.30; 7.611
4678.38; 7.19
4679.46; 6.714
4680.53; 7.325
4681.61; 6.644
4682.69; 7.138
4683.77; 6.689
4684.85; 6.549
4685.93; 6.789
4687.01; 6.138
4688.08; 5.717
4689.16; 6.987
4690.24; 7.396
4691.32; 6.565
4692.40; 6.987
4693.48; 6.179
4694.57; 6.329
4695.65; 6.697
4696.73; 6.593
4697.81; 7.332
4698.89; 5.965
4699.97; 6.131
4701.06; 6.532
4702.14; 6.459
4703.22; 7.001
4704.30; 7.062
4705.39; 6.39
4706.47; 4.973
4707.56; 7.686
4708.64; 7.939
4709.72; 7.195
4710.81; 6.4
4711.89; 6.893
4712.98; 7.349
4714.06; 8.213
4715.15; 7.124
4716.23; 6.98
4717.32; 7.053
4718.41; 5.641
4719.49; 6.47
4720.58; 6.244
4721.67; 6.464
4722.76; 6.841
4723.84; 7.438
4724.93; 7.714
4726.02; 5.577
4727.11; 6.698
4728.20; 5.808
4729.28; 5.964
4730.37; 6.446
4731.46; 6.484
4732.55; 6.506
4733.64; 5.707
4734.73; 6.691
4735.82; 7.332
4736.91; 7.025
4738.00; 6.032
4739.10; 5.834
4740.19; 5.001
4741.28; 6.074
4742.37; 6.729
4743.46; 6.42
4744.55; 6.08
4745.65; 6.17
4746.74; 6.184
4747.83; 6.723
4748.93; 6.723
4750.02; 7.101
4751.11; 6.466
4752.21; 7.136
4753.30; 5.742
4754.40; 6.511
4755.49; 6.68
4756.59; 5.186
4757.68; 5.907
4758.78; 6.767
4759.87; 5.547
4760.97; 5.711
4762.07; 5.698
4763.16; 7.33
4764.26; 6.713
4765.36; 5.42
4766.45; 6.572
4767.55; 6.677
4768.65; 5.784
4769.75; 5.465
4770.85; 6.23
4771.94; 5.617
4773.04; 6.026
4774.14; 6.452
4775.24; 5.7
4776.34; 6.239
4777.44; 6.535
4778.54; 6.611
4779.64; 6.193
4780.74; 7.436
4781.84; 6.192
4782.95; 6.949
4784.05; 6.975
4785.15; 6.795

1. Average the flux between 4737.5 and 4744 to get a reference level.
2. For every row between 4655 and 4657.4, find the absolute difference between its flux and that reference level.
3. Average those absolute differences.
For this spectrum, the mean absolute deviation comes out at 0.30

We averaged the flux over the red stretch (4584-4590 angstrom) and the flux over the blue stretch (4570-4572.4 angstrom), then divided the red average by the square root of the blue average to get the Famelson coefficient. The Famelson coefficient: 2.72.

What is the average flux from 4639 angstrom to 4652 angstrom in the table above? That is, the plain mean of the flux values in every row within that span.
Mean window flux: 6.56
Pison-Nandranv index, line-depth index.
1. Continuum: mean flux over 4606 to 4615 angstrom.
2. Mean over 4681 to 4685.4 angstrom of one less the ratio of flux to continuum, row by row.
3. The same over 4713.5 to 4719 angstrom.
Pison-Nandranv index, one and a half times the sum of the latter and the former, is -0.12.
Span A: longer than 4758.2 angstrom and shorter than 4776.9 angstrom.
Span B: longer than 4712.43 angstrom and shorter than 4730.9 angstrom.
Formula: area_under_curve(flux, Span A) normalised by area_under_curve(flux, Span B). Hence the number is 0.92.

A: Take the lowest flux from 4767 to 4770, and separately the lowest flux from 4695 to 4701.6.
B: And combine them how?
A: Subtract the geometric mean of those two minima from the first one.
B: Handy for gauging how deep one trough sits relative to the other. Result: -0.2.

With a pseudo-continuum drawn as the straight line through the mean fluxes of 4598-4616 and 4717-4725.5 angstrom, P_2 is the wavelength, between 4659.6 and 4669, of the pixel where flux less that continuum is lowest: 4668.69 angstrom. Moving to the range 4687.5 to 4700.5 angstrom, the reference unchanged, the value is 4688.08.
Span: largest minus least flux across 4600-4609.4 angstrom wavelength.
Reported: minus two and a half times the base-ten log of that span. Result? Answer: -0.5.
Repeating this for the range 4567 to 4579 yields -0.7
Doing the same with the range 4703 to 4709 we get -1.2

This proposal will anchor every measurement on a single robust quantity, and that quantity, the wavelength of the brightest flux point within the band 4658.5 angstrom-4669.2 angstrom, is 4661.18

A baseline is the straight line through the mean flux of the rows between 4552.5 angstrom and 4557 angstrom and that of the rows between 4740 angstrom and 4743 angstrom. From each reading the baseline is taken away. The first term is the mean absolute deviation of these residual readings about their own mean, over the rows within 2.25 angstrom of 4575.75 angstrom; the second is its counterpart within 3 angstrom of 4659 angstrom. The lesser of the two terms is 0.32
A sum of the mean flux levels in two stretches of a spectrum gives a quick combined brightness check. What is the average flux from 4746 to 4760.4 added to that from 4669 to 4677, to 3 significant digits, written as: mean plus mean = 13.1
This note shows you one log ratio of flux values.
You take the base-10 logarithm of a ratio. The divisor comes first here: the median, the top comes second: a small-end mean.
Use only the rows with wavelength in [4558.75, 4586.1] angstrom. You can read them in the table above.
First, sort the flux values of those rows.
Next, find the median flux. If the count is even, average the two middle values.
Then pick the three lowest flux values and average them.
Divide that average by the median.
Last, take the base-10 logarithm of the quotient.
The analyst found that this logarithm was -0.043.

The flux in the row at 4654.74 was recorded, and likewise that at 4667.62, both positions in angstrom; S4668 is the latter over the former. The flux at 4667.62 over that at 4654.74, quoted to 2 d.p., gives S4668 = 1.12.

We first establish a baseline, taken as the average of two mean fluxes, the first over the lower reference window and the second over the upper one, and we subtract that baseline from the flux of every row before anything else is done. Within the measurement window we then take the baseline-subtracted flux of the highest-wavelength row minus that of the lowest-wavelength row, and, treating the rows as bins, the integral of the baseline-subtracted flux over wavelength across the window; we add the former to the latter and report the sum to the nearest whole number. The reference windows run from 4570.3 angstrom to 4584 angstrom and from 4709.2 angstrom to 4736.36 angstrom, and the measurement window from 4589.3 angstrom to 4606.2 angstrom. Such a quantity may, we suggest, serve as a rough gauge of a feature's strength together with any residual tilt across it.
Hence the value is 2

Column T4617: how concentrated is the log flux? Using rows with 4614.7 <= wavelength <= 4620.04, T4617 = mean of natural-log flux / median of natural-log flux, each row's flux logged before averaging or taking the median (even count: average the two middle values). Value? 0.98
